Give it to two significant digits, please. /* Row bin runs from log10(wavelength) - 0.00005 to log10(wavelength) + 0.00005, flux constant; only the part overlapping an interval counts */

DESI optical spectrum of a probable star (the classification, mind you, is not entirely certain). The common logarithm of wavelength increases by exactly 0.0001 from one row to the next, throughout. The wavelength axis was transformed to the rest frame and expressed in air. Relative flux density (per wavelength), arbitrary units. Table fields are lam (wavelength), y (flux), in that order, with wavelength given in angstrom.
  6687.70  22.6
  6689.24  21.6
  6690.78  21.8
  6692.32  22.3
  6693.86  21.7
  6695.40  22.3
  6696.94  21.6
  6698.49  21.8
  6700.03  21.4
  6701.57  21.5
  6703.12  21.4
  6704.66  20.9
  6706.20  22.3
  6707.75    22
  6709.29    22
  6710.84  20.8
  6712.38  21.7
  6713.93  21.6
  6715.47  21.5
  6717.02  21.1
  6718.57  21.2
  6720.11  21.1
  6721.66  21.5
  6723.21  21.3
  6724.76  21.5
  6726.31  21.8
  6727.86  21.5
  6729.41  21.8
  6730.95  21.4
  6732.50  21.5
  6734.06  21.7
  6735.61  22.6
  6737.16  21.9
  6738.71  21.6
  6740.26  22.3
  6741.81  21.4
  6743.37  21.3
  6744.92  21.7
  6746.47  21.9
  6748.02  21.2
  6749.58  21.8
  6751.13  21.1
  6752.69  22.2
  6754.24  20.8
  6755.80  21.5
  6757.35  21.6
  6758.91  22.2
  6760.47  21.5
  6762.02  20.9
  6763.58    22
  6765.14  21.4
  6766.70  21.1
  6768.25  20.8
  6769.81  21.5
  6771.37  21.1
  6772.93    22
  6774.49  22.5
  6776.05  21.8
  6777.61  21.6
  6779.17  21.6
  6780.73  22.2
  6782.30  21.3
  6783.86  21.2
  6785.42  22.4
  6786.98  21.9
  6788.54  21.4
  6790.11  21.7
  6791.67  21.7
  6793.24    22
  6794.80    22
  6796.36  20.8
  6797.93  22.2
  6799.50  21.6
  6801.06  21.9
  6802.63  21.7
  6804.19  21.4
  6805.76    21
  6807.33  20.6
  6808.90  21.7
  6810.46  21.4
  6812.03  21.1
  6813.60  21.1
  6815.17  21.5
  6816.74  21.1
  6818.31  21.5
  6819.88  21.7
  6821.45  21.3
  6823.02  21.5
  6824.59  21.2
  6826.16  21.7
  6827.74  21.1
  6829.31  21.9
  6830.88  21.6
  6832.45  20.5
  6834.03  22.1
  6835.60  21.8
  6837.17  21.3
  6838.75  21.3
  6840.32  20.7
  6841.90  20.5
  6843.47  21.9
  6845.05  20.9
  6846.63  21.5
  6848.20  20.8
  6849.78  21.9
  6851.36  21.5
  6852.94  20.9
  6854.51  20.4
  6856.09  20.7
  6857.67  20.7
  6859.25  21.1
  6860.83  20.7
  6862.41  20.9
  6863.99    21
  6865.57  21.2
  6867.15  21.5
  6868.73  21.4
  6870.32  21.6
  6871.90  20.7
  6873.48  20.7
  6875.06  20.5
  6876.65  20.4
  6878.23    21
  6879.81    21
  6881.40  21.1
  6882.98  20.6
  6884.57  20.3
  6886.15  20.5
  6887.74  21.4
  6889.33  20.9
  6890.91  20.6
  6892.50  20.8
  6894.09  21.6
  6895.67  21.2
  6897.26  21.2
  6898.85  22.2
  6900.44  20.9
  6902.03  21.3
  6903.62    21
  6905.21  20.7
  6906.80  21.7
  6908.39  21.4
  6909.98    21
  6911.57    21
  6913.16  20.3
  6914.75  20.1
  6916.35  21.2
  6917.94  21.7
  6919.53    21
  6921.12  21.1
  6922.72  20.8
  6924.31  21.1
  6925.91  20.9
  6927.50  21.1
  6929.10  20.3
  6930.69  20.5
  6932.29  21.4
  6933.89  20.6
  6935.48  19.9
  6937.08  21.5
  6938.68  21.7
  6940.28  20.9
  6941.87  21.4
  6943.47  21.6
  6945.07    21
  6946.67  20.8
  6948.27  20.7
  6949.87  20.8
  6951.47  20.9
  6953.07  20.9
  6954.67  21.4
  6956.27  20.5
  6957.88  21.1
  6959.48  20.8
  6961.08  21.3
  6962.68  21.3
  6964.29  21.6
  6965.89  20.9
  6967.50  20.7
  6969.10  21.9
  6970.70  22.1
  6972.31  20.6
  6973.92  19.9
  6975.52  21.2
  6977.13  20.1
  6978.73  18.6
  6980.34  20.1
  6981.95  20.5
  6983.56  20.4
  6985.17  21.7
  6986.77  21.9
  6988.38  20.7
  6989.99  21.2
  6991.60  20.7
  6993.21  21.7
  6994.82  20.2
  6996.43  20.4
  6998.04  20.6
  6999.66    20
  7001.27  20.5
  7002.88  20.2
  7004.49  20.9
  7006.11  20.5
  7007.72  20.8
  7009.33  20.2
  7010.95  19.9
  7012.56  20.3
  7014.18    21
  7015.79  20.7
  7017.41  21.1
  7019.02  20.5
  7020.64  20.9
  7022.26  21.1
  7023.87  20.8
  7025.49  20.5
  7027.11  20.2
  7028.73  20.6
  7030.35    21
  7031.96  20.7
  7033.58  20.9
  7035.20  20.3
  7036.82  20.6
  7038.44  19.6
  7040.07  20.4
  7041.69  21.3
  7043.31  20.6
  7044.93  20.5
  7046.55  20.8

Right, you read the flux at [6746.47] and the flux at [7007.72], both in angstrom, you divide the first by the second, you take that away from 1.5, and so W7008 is 0.45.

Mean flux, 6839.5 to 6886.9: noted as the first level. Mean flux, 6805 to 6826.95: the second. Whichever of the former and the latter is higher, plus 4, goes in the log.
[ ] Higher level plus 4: 25.31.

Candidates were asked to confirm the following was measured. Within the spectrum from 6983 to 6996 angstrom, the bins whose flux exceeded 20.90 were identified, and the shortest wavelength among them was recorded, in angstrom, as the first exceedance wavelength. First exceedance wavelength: 6985.17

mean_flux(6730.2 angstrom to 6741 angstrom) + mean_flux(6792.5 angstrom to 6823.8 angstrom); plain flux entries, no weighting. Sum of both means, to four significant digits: 43.31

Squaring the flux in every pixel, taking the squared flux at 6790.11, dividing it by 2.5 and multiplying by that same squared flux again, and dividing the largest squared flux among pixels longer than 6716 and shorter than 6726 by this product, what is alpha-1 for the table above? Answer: 0.0052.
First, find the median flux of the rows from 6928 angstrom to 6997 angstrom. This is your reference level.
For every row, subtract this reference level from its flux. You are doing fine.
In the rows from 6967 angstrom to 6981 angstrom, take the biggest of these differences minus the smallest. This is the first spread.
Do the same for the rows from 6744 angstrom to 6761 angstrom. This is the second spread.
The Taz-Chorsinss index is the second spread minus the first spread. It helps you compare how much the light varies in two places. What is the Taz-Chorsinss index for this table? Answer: -2.1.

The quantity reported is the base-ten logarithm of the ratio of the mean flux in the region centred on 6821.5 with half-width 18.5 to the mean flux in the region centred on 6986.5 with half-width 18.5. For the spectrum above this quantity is 0.0137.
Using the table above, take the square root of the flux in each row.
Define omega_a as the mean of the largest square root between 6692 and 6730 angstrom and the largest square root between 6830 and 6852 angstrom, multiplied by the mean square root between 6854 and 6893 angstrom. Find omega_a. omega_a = 21.5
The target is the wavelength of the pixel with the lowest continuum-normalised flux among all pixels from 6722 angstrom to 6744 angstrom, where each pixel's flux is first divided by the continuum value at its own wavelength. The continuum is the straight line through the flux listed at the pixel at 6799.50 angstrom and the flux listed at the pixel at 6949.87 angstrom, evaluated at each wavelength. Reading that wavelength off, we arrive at 6723.21 angstrom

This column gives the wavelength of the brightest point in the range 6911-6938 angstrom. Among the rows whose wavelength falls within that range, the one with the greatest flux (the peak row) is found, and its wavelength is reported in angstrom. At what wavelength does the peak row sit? 6917.94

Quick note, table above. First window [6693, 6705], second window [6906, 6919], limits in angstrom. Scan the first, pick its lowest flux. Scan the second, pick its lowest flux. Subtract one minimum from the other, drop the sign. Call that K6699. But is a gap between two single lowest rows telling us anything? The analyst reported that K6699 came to 0.8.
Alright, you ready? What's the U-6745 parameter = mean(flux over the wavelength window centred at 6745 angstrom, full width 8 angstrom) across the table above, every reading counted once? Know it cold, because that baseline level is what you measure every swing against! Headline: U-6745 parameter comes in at 21.5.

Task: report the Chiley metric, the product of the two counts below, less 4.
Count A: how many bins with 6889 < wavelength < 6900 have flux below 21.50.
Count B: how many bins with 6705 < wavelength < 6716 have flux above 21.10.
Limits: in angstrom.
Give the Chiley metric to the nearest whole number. 26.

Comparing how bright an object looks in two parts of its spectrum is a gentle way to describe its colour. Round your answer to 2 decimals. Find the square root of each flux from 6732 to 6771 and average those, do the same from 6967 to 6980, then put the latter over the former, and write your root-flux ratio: 0.98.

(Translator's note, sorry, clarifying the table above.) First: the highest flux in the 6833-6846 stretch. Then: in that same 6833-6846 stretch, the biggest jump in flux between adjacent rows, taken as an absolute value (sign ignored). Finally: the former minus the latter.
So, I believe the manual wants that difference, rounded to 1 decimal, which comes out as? 20.7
